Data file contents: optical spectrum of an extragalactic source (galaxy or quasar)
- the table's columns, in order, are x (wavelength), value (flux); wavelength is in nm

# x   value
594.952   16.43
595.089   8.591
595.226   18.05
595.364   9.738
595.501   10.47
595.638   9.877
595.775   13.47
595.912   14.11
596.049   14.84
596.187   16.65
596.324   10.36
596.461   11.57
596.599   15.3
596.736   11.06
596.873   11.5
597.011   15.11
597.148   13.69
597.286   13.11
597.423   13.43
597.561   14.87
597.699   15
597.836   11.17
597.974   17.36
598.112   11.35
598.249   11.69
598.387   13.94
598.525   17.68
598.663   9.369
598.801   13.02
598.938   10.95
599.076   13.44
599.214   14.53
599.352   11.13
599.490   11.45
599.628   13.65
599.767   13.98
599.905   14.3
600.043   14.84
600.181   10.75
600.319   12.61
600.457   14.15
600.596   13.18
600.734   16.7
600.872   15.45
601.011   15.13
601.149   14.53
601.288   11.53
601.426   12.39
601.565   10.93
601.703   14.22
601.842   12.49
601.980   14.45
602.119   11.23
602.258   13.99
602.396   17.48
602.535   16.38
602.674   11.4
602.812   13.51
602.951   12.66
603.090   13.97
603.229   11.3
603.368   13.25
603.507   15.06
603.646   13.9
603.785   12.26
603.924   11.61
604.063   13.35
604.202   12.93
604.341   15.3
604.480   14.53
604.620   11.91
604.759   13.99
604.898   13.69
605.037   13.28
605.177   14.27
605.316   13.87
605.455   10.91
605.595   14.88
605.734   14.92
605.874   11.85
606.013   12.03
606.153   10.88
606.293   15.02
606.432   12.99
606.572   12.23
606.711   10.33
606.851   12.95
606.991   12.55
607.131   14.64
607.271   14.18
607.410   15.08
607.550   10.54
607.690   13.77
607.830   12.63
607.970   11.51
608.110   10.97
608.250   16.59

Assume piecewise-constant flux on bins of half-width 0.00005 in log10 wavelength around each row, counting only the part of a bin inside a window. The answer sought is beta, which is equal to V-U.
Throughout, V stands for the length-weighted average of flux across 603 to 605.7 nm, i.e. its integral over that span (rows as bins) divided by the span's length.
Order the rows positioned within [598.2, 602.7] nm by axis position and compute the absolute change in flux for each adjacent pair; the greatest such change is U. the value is 5.1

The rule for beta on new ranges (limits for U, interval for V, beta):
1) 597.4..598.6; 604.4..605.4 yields 7.4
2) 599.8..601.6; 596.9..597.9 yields 9.6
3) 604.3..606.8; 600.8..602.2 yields 9.1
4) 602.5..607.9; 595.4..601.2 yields 8.4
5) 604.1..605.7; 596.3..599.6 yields 9.1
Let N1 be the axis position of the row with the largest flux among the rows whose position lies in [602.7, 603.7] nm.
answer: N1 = 603.507 nm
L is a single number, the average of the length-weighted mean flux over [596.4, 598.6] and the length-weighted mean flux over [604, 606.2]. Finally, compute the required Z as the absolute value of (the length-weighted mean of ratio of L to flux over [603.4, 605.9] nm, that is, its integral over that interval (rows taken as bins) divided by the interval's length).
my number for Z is 1.01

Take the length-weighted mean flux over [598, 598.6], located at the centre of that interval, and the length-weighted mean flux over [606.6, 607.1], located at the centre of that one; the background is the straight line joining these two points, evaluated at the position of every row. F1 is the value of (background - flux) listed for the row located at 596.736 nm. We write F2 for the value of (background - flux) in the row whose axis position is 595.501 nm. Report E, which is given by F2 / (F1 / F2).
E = 5.0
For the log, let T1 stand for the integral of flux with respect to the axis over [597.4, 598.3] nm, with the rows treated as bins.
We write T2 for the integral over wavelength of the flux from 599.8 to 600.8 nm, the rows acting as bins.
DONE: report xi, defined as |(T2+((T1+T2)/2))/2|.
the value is 13.40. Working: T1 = 12.2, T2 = 13.8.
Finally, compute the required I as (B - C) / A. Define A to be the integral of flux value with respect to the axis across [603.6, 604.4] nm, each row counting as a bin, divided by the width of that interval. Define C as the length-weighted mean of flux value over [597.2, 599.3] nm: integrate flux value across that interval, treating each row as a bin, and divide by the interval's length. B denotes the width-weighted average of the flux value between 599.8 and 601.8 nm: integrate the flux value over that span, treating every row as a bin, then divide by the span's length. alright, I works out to 0.018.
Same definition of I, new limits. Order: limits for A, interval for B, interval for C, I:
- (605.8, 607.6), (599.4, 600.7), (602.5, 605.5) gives -0.004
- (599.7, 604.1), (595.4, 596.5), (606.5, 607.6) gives -0.017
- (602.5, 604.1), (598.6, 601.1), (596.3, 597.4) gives 0.033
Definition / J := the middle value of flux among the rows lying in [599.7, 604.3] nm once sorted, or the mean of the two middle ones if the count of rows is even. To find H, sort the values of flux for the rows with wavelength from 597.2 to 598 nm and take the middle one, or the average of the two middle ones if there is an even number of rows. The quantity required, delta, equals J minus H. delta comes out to -0.6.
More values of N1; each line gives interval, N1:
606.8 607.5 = 607.410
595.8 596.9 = 596.187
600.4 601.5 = 600.734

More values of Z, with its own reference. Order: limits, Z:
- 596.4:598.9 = 1.04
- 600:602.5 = 1.00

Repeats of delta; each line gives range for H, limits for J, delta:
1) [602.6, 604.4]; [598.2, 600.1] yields 0.3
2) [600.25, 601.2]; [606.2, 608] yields -1.6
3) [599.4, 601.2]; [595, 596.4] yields -2.2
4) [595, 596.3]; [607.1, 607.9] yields 0.5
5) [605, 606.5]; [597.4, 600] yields 0.2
